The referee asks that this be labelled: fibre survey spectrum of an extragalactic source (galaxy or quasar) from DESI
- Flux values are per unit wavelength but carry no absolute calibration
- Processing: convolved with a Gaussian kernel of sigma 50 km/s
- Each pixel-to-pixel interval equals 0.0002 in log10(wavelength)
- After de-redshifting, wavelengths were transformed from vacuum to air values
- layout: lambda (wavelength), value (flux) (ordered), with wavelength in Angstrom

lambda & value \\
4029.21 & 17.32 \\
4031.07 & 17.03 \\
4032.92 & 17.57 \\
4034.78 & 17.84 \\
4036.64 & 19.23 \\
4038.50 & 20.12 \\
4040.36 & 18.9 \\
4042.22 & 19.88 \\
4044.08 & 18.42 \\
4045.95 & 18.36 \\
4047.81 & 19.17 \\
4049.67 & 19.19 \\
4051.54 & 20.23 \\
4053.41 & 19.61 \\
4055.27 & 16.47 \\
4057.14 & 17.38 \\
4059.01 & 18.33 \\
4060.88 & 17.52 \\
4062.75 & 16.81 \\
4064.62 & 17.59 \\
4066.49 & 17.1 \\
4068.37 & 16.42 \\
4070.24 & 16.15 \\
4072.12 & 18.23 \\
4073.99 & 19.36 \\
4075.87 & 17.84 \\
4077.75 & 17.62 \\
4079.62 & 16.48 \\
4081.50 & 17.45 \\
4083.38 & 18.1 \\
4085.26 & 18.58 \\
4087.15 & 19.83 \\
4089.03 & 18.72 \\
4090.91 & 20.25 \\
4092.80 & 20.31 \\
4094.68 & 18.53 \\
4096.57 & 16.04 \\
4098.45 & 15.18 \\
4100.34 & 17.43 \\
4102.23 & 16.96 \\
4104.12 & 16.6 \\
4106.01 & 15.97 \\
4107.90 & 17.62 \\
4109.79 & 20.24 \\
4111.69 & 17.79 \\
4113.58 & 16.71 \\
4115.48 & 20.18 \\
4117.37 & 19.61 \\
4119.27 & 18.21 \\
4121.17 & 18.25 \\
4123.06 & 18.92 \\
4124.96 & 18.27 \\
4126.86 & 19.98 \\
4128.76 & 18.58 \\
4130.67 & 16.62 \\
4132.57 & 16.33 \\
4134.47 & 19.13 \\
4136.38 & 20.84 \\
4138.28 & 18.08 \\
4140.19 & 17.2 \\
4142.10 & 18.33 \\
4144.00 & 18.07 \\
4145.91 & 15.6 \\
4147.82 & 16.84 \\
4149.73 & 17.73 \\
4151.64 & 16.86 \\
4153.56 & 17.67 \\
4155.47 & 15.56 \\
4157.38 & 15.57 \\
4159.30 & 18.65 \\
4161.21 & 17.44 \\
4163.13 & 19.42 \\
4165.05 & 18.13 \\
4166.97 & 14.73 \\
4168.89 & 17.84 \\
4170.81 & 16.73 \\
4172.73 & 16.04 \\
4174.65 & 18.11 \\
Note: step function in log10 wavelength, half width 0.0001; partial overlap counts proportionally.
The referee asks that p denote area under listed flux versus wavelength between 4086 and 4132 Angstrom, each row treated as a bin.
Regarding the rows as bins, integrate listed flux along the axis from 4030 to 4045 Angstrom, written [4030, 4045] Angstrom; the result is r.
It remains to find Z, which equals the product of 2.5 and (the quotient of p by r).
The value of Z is 7.5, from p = 836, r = 279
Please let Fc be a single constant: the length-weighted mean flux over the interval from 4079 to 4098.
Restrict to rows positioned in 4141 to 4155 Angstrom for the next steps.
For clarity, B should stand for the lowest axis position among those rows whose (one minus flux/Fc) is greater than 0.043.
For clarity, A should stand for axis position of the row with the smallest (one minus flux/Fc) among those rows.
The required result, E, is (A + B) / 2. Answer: 4144.0 Angstrom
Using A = 4142.10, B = 4145.91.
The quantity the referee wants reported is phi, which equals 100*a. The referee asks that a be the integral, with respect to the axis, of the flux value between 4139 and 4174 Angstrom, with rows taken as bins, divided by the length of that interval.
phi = 1715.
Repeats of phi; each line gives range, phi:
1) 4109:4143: 1850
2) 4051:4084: 1767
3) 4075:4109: 1776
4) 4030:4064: 1843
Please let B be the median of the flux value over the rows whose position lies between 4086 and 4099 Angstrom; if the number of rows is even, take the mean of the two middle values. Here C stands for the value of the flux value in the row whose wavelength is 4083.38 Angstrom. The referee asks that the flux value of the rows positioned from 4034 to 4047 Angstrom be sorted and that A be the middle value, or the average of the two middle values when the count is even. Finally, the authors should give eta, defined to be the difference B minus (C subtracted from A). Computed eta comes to 17.9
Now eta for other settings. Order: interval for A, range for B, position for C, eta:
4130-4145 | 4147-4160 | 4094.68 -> 17.3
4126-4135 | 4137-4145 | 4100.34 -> 16.9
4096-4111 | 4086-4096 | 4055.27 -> 19.5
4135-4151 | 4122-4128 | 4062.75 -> 17.8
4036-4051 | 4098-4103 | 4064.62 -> 15.4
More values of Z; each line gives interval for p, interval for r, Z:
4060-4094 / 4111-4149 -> 2.2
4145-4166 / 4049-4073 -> 2.1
